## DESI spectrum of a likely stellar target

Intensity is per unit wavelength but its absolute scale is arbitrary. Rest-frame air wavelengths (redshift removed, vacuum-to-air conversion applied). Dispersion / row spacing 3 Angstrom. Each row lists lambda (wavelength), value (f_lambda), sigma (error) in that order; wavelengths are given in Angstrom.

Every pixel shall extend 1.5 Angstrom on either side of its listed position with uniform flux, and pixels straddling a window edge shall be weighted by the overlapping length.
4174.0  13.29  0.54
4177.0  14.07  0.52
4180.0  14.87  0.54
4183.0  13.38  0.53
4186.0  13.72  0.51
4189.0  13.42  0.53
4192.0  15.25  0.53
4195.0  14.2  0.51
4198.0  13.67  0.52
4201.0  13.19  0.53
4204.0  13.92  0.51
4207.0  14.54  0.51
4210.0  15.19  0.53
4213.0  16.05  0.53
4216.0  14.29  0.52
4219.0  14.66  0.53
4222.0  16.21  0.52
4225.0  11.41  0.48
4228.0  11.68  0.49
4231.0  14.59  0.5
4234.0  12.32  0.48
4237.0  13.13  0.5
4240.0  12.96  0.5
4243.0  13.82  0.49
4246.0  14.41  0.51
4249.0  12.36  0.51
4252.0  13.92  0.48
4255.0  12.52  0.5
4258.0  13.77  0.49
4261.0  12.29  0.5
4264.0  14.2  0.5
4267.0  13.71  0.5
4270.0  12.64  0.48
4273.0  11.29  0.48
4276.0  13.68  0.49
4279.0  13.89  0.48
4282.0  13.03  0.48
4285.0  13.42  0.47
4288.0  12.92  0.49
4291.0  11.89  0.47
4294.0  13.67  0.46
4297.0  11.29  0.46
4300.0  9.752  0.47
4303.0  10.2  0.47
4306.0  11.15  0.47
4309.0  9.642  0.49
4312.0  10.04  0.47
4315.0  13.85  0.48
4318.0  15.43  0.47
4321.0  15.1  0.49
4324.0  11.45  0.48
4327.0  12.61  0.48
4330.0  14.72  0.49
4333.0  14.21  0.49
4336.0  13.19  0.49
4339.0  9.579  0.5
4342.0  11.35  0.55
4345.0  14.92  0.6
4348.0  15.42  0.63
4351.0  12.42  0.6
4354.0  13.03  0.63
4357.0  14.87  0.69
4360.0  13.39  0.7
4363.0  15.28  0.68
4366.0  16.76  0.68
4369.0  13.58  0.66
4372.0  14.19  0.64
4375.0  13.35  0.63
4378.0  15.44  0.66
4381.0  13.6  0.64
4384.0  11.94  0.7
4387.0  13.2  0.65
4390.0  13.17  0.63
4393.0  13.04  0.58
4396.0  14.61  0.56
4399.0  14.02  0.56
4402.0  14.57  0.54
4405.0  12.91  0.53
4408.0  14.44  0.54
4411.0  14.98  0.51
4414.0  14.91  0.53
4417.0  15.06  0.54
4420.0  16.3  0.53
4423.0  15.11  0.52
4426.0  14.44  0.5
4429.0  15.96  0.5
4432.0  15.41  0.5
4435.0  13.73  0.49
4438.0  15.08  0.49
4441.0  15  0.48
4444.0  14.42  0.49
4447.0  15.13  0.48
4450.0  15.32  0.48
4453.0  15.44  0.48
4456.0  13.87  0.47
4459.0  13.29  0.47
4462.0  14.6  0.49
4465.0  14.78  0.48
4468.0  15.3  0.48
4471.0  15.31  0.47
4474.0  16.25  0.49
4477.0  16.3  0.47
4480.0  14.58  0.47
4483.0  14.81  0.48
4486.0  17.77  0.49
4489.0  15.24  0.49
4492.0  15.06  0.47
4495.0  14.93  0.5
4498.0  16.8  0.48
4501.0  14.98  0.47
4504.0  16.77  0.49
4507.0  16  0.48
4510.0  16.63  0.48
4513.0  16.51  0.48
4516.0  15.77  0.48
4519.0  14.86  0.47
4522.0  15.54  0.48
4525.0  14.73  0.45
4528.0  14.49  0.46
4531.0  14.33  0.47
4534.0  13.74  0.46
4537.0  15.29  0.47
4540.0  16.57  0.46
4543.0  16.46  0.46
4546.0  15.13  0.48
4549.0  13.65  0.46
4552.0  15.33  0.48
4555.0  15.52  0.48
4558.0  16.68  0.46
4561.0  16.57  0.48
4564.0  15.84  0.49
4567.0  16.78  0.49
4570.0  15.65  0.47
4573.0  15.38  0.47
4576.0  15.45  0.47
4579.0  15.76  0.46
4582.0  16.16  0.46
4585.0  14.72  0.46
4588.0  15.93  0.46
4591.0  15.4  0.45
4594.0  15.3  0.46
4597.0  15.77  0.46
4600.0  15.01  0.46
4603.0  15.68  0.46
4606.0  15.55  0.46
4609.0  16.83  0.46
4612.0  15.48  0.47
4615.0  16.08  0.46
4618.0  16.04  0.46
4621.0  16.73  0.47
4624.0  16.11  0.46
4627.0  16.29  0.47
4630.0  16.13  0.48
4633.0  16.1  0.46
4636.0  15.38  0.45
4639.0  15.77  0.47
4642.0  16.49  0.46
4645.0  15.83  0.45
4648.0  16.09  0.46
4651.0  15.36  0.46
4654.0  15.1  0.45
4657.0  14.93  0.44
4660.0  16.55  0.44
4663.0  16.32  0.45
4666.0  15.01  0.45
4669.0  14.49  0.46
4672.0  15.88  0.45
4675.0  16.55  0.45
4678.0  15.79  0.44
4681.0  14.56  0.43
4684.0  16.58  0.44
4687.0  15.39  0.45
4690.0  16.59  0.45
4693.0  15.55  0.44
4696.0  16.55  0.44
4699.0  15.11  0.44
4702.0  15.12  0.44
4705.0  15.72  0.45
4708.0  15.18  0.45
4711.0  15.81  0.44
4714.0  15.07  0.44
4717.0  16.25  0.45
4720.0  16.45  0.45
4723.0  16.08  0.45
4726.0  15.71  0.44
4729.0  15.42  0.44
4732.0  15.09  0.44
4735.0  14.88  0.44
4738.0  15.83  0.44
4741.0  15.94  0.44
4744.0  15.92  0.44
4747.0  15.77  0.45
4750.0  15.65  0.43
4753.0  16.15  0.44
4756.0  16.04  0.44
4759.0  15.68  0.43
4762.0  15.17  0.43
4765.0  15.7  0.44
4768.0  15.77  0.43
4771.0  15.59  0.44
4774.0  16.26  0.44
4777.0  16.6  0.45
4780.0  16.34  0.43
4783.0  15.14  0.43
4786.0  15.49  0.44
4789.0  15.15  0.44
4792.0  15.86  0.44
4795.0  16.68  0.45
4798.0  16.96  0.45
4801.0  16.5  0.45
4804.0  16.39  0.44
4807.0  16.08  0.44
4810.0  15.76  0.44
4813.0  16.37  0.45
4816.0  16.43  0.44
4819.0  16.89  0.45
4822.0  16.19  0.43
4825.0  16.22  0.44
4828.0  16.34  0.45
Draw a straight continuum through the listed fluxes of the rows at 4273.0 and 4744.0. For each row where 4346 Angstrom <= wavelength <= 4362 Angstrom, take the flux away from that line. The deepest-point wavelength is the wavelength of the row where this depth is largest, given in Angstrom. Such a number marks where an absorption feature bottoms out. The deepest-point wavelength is 4351.0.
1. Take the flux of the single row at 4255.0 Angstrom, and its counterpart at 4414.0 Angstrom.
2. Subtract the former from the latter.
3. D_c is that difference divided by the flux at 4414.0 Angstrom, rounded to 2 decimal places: 0.16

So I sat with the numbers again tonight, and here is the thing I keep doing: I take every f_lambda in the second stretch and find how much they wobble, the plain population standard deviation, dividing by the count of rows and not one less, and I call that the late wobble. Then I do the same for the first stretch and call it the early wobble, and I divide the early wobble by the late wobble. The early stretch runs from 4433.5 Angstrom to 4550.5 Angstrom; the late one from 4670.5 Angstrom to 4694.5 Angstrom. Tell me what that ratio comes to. 1.5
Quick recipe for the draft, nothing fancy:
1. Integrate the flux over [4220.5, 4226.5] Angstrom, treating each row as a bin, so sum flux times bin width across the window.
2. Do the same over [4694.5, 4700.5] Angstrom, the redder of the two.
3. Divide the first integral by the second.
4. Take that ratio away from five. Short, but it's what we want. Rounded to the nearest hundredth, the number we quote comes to 4.13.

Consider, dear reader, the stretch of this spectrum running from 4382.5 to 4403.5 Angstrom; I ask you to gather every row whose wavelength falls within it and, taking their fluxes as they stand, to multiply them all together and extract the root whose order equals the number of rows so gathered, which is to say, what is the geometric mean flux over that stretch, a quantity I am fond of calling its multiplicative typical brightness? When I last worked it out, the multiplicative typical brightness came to 13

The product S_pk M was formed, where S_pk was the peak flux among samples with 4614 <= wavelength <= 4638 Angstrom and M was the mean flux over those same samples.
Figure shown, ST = 269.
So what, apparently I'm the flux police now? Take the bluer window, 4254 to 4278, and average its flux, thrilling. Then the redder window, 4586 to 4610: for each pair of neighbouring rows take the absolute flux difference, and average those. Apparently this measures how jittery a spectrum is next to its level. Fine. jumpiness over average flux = 0.043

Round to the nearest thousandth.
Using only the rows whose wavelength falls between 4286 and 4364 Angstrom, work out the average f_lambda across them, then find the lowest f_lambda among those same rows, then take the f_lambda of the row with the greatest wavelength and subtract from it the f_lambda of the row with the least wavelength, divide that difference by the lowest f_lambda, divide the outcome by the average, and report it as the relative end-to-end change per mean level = 0.019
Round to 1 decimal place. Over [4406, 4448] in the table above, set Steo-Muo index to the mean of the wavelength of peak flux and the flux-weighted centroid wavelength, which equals 4423.7 Angstrom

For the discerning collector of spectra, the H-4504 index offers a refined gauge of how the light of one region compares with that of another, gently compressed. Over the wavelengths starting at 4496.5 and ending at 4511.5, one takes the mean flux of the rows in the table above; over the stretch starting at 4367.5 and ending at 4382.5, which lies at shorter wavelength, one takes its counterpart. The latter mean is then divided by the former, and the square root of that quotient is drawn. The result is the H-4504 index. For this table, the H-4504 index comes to 0.93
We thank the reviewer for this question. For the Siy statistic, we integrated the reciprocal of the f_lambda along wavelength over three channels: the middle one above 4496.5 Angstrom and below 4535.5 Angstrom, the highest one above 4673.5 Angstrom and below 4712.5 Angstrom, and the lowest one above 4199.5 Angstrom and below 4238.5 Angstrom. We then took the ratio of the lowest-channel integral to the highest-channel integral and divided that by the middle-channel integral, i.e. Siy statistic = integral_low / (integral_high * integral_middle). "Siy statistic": 0.45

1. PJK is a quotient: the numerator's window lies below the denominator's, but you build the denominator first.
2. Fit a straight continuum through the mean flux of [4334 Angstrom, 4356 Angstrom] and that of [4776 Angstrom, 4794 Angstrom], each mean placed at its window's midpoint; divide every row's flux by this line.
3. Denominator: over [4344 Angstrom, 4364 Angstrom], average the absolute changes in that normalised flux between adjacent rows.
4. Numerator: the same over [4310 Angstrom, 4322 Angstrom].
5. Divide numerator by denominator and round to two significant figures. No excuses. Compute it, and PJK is 1.3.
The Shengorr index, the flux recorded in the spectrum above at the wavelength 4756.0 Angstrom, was 16.04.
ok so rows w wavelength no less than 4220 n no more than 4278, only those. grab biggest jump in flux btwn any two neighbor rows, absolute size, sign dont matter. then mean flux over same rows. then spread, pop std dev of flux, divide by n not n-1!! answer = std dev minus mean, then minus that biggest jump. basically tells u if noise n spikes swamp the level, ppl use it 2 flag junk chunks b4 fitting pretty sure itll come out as -16.8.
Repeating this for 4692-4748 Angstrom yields -16.6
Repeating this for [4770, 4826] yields -16.8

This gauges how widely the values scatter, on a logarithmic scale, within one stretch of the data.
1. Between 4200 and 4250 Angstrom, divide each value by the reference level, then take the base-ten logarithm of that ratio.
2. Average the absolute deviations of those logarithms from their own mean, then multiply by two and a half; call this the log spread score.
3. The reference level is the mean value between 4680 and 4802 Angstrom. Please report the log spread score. 0.090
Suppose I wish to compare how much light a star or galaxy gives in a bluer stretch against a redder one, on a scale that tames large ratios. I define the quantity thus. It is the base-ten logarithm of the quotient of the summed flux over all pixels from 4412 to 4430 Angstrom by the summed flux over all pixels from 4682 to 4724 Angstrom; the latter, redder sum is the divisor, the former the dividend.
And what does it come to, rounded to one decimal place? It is -0.4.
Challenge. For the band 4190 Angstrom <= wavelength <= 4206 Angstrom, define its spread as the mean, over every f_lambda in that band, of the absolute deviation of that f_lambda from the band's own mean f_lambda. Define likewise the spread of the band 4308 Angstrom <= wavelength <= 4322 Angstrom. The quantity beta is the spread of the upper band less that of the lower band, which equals 1.8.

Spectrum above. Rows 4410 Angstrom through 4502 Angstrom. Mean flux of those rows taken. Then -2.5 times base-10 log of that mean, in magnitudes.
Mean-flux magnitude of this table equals -2.95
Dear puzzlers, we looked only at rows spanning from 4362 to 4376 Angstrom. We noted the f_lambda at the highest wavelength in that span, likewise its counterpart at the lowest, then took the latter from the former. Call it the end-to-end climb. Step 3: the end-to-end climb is -1.9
